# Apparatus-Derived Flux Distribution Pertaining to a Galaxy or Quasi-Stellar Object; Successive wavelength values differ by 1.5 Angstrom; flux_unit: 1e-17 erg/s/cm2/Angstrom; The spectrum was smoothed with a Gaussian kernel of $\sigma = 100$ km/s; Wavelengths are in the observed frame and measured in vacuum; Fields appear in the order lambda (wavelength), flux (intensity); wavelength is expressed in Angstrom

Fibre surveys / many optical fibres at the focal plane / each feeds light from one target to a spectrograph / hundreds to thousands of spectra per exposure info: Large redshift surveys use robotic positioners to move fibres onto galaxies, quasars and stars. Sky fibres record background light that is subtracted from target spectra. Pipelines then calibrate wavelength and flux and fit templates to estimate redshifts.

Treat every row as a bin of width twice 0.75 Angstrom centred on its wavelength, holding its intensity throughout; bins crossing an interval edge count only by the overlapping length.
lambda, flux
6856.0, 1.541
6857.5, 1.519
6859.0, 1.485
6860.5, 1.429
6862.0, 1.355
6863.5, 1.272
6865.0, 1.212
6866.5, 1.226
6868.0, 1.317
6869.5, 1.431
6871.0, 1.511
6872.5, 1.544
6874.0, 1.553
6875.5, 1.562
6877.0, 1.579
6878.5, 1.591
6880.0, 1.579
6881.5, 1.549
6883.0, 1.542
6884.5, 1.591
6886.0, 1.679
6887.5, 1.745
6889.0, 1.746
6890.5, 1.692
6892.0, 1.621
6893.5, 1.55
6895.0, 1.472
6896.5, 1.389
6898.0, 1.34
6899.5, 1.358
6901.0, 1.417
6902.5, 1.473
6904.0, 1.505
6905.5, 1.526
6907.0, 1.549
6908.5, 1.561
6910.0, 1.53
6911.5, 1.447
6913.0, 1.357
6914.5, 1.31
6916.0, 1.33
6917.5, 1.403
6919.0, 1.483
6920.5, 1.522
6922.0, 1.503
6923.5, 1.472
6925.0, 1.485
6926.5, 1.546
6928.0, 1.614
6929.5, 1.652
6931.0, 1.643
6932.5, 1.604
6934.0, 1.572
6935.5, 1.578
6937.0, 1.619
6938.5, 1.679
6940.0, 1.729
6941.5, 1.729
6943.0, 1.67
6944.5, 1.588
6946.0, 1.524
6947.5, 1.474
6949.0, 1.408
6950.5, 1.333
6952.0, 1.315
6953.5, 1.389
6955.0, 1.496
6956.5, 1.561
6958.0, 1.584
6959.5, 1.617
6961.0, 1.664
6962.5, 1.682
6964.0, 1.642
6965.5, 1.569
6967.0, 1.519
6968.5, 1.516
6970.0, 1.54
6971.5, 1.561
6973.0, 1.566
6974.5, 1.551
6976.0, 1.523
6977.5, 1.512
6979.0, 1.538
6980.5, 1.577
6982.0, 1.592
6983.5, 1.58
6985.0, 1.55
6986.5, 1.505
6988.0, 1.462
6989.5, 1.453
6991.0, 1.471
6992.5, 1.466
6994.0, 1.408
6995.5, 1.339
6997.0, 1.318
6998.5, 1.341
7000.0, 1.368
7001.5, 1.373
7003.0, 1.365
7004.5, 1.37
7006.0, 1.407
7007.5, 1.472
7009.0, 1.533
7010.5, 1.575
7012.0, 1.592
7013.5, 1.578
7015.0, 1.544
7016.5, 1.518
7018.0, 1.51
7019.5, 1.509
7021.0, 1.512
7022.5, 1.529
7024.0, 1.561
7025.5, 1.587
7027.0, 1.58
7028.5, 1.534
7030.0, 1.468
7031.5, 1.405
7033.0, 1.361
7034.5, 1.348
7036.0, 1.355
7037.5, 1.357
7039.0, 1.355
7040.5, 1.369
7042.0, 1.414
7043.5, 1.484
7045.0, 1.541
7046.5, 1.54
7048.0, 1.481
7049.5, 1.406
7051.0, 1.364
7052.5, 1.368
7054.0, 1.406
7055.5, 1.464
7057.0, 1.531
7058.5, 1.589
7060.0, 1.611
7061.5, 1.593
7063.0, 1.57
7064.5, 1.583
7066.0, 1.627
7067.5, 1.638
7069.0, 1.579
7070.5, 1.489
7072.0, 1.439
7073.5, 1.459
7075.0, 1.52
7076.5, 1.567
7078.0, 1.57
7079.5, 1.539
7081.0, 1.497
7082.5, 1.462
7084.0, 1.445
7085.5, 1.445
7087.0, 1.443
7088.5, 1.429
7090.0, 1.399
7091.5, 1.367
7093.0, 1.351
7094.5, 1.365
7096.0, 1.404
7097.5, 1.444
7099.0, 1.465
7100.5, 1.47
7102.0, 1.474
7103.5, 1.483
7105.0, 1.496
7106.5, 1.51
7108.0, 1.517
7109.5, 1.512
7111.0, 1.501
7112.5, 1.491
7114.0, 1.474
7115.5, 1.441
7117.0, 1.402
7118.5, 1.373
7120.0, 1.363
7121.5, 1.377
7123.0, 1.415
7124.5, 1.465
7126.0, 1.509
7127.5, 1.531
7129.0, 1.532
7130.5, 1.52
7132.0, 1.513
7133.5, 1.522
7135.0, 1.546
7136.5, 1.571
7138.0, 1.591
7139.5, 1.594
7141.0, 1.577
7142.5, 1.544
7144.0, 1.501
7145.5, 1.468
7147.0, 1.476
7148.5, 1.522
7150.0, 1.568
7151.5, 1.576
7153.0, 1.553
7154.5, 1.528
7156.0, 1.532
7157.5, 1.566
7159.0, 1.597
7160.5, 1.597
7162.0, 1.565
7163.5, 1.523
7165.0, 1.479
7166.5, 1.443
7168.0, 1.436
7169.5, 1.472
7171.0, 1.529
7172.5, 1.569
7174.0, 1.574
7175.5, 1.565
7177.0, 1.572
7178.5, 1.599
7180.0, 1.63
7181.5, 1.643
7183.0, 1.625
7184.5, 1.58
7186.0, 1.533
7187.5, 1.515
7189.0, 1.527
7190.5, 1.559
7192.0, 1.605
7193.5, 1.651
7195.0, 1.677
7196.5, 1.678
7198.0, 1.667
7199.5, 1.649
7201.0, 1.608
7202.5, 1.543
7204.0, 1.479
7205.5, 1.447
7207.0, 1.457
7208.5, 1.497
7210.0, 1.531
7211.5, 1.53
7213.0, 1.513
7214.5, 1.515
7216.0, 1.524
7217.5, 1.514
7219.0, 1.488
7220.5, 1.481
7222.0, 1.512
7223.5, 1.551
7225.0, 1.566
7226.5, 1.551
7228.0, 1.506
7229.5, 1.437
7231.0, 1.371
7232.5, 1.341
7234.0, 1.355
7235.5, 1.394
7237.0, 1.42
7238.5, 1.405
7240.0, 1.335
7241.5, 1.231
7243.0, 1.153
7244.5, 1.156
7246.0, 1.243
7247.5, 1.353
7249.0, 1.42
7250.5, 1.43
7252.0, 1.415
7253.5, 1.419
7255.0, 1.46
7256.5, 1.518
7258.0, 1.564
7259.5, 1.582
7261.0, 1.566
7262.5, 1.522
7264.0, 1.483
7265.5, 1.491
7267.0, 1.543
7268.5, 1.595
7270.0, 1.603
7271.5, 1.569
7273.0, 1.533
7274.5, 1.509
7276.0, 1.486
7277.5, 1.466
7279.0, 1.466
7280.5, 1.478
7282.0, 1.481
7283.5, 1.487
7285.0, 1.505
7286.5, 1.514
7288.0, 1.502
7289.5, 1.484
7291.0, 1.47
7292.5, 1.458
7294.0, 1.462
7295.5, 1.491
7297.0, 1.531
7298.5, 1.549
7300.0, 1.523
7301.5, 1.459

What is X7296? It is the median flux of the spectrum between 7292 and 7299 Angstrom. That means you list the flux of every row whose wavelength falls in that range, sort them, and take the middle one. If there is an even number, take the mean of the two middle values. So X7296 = 1.491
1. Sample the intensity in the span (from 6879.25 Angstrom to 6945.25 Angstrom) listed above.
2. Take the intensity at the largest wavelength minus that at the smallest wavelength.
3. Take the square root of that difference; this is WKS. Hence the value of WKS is 0.09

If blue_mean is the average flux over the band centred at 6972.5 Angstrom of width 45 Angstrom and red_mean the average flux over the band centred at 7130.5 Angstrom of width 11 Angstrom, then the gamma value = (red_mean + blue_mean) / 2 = 1.52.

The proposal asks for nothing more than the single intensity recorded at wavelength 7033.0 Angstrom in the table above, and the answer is 1.361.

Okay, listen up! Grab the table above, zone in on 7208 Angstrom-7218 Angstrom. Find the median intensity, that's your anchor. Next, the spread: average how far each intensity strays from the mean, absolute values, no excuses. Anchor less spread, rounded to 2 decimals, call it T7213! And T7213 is 1.51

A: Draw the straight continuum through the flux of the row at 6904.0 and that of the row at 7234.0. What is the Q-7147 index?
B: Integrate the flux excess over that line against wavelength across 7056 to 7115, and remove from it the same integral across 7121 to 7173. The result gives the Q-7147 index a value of -2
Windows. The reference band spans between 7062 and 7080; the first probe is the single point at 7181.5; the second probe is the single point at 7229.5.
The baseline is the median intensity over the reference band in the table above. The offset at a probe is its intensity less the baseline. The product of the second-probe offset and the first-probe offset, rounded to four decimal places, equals -0.0098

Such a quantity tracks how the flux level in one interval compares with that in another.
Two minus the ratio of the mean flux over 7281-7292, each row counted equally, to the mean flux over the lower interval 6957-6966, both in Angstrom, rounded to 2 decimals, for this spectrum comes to 1.08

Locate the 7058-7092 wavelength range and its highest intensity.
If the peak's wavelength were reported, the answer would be 7067.5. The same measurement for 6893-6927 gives 6908.5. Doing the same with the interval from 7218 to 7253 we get 7225.0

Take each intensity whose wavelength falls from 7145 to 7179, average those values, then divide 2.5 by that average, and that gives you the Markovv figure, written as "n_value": 1.63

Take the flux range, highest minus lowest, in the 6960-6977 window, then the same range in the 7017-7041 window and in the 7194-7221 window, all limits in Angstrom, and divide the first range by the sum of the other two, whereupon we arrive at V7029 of 0.35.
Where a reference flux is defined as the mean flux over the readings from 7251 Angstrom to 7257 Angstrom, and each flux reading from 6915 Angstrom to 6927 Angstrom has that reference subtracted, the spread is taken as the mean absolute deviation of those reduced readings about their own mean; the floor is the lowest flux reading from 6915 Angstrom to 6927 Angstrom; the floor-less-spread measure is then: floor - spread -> 1.28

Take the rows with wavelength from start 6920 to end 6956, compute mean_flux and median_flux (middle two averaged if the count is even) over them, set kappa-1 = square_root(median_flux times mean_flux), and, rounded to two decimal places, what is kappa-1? 1.55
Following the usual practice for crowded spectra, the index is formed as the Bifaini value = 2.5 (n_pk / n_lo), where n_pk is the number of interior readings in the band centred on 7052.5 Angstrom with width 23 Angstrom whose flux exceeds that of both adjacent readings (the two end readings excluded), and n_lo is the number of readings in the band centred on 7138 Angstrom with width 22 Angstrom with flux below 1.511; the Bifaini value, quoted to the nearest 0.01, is 1.67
